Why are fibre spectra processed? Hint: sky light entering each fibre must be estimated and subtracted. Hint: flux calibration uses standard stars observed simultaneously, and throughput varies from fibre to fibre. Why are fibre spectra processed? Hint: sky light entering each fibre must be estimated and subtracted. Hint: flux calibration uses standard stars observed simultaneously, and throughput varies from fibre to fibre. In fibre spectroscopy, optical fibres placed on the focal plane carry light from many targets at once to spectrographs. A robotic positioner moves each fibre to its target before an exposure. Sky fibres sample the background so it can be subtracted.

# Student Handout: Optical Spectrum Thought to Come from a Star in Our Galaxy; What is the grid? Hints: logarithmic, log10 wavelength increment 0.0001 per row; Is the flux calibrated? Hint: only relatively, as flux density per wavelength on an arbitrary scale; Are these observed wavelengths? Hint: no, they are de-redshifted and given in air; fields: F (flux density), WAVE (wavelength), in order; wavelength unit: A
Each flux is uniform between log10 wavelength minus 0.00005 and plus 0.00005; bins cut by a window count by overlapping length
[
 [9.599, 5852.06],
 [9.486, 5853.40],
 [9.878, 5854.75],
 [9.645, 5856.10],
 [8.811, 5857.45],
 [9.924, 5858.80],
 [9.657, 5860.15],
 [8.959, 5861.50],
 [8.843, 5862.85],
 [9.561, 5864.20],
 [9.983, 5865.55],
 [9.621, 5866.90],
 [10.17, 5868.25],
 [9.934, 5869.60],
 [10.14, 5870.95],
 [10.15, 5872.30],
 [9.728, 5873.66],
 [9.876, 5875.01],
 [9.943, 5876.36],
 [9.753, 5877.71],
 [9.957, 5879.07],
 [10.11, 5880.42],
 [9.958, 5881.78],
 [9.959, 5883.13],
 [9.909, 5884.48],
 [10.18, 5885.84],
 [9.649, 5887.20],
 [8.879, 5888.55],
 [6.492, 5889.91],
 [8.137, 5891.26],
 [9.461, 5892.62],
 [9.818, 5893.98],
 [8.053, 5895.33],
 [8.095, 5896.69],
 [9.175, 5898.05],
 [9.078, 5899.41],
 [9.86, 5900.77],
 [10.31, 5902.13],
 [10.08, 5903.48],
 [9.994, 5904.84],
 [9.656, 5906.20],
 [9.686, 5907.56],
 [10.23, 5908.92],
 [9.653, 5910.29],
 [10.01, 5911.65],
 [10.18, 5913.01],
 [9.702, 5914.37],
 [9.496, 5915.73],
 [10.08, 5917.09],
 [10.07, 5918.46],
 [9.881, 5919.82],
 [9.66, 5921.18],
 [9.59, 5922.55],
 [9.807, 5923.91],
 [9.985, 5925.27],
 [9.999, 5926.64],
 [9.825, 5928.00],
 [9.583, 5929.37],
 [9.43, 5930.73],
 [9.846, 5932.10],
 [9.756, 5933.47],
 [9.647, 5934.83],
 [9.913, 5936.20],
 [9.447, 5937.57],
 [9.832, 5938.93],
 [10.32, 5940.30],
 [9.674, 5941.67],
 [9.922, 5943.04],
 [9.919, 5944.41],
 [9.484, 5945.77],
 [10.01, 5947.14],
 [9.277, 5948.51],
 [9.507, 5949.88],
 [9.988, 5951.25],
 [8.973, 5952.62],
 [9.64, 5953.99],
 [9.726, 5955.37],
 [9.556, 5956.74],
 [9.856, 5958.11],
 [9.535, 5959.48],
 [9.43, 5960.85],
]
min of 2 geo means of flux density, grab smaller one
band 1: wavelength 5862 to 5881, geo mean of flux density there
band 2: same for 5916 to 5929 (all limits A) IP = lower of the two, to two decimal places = 9.83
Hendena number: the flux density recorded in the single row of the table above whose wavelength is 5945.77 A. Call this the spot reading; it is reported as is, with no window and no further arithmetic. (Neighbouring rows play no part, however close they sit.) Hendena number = 9.484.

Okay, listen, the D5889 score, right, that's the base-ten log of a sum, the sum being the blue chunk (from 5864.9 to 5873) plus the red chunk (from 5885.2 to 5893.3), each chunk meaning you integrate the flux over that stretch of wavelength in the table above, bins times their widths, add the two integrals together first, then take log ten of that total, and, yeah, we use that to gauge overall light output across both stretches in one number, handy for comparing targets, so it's 2.18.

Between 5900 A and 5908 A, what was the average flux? 9.9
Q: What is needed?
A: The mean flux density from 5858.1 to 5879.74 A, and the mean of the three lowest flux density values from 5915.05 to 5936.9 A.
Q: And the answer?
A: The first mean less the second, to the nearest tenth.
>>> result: 0.3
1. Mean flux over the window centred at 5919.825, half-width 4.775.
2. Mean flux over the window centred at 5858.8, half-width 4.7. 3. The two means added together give 19.2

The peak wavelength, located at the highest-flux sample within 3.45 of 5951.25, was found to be 5951.25 A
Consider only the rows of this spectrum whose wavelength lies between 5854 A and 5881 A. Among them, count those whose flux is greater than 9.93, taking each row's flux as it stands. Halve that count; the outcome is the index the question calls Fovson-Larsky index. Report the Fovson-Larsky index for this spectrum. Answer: 4.00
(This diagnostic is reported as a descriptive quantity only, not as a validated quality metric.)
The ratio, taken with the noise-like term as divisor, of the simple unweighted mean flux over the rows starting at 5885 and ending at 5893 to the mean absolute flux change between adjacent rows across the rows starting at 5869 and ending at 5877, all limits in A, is 52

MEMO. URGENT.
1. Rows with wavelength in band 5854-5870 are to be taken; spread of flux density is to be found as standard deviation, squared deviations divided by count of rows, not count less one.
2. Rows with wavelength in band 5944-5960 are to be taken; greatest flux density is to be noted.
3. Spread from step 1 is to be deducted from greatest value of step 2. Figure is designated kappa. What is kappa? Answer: 9.6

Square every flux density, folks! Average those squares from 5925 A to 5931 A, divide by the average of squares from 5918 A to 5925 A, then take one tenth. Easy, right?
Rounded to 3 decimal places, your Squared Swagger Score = 0.099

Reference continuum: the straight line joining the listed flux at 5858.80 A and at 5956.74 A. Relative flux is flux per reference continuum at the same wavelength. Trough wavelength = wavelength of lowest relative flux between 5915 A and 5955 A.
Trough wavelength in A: 5952.62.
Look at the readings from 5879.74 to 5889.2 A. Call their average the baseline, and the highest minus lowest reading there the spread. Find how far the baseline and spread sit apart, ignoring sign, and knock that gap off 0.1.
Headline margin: -8.41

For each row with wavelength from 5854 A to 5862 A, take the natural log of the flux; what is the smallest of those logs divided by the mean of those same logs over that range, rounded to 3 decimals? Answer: 0.968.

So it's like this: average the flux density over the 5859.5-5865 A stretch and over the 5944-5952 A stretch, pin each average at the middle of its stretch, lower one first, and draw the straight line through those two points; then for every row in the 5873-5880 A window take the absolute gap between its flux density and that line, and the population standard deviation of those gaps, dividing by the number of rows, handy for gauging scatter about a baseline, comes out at 0.09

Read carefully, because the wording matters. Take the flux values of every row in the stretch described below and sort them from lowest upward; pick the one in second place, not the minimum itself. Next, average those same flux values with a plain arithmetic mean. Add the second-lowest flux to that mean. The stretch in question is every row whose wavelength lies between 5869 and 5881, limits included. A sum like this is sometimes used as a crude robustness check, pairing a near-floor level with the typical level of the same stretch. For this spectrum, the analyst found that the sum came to 19.7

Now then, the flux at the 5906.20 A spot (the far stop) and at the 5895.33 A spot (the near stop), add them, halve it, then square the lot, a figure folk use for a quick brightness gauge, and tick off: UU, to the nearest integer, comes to 78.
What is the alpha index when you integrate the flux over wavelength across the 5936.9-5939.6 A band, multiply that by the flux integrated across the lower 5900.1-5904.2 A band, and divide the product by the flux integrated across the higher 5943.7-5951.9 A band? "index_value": 14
